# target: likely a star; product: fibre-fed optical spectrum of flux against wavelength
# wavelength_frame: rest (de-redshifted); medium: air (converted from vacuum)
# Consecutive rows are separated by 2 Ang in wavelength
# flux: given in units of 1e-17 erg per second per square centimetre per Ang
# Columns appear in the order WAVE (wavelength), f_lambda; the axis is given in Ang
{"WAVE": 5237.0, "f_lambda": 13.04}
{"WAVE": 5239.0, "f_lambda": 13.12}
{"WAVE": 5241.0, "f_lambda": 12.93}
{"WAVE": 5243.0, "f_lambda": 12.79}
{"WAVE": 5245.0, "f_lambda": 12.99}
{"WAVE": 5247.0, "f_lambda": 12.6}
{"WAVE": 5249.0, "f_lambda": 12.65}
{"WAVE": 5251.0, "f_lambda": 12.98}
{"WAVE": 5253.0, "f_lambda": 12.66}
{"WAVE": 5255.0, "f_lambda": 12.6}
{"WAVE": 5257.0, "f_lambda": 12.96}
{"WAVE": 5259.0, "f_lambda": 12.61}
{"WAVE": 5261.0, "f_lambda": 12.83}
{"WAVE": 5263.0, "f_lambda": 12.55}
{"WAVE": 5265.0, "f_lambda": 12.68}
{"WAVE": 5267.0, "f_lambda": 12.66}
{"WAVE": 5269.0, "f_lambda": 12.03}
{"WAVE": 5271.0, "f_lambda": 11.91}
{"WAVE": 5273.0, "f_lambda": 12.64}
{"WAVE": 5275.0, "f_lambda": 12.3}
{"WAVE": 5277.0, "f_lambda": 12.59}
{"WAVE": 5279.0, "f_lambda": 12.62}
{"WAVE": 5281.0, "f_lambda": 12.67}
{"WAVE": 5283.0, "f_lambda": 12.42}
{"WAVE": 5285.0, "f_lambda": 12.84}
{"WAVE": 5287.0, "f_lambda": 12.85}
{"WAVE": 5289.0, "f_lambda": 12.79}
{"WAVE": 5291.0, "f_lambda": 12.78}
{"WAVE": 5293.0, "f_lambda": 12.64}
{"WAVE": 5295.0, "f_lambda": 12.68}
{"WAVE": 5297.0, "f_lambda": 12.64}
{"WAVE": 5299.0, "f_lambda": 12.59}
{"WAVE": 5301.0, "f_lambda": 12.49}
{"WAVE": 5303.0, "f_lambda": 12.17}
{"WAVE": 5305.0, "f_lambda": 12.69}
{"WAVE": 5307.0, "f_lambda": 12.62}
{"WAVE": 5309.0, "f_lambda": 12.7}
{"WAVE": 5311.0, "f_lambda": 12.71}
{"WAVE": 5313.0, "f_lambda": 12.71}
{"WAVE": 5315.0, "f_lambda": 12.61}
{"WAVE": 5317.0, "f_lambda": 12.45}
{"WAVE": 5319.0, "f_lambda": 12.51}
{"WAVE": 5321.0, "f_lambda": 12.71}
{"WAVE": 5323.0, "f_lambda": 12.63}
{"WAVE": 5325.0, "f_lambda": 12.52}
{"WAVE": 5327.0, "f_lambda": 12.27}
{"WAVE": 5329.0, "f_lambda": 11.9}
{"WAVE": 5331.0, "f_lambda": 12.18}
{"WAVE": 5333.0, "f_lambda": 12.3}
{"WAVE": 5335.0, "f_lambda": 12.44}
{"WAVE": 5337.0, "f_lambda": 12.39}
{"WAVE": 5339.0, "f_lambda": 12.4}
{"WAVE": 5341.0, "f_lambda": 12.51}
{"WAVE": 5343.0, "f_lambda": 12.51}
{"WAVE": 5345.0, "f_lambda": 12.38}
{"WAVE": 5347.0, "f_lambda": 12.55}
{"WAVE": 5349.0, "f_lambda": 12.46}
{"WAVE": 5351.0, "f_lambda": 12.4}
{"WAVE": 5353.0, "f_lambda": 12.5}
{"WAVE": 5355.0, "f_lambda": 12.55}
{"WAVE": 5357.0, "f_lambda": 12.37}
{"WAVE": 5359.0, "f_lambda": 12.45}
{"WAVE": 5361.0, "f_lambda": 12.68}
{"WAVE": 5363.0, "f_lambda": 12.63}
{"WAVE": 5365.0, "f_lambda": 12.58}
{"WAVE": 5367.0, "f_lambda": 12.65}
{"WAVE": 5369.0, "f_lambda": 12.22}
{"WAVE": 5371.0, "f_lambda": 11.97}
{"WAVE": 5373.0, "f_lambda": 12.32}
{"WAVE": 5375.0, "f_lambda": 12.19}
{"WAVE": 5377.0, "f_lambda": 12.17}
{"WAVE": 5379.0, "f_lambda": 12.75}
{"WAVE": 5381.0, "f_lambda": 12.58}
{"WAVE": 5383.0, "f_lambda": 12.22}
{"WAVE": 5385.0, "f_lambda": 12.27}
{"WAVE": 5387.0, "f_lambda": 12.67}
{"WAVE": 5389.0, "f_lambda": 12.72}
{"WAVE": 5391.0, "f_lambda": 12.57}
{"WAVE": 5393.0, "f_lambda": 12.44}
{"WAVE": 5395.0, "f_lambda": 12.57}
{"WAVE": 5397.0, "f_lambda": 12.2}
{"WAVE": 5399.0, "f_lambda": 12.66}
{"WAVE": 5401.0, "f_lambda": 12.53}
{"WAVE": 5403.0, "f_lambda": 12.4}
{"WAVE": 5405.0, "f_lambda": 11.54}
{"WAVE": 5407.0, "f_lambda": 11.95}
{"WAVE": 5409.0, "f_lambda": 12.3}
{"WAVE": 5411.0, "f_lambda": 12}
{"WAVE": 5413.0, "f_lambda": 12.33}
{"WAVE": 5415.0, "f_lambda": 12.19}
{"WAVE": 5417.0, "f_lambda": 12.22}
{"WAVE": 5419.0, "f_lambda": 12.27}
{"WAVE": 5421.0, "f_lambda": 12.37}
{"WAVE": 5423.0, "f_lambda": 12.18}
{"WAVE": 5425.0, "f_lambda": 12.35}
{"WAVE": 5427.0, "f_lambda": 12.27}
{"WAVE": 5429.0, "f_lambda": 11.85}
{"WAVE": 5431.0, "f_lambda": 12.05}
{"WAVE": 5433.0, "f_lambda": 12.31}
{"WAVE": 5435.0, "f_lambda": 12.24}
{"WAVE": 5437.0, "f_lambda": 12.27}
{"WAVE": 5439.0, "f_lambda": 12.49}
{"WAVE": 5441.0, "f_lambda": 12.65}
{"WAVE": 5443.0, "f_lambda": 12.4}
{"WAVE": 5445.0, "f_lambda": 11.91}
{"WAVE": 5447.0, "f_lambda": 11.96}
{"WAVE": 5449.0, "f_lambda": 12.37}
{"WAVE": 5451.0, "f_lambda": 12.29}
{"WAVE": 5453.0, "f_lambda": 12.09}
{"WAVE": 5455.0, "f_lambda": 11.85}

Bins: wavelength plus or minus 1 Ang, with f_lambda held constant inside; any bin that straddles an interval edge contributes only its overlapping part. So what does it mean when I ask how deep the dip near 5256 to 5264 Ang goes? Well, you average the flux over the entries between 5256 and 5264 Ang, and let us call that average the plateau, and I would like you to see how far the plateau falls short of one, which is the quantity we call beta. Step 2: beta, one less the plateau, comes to -11.7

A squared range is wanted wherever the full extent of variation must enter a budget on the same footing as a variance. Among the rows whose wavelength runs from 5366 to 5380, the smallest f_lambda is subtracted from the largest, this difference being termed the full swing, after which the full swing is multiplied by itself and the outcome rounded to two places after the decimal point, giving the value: 0.61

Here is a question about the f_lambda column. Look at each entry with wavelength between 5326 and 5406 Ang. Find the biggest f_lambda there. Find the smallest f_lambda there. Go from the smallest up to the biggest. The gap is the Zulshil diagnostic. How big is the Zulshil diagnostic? 1.2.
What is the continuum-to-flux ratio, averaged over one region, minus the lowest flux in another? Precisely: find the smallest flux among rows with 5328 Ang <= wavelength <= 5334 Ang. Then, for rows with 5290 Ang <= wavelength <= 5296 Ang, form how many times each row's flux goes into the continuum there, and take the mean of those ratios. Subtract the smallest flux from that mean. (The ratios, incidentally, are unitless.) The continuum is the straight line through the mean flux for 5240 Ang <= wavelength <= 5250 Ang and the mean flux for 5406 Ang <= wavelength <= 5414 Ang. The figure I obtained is -10.9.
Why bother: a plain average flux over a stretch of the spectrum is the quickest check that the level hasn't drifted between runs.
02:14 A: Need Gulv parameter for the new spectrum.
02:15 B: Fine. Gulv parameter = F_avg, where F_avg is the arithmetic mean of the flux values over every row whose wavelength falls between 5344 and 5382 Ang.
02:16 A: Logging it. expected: 12.4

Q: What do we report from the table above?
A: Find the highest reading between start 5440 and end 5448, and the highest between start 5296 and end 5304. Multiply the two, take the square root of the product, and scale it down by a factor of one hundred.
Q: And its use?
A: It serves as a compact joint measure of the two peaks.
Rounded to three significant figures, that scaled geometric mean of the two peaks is 0.126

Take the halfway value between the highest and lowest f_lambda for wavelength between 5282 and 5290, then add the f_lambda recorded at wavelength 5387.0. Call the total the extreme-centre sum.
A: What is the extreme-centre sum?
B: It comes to 25.3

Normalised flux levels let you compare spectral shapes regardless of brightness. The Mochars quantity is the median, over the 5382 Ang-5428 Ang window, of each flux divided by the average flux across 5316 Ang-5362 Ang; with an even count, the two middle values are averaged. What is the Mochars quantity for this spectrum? 0.99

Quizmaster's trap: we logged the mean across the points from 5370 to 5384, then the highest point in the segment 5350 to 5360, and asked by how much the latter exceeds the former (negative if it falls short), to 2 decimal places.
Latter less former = 0.24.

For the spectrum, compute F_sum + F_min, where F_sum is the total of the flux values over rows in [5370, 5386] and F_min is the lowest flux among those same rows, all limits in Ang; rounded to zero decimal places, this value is 110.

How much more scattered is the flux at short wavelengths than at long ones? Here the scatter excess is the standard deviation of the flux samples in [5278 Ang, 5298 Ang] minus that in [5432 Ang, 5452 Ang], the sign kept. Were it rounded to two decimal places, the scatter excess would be -0.09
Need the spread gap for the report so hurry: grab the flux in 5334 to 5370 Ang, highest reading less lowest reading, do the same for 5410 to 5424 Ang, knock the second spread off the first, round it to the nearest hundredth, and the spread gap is 0.09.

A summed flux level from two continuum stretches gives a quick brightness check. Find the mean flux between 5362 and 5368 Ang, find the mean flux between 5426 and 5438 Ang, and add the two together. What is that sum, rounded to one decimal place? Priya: 24.8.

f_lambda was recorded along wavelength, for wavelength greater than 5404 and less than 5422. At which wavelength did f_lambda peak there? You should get 5421.0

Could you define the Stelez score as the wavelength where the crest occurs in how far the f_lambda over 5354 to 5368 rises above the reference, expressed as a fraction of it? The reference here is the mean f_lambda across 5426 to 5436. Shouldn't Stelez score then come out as 5361.0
